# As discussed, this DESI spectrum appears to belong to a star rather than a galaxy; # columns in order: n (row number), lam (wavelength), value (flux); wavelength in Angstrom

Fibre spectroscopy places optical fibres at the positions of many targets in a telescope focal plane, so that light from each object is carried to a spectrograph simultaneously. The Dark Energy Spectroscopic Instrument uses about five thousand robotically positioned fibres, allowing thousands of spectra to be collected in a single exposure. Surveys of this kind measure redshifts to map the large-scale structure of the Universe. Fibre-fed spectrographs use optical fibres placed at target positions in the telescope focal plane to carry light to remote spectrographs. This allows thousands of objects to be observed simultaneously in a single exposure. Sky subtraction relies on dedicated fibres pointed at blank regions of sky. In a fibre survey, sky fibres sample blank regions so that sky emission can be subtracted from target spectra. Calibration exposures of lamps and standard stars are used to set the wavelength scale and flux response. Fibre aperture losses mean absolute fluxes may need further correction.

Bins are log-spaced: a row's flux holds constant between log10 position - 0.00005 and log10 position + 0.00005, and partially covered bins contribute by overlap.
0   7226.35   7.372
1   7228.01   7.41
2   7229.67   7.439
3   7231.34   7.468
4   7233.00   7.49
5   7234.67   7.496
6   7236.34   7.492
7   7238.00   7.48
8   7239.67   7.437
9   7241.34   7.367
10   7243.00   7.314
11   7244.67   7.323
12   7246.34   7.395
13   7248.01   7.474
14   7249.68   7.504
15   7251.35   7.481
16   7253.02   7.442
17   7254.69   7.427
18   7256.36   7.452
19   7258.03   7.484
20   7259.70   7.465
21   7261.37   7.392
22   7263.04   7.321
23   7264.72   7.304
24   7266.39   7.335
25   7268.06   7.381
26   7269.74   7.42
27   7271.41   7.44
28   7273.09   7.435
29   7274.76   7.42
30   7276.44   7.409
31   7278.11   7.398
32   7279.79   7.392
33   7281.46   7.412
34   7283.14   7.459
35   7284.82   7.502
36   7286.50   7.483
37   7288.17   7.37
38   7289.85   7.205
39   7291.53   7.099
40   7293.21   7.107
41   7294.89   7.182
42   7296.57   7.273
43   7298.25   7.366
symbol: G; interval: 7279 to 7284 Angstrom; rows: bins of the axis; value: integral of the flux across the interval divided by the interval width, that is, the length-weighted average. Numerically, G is 7.42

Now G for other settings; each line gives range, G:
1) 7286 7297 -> 7.24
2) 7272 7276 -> 7.42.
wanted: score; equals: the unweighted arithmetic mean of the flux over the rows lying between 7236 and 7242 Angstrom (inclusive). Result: 7.44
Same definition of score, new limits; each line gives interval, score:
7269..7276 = 7.43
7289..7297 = 7.17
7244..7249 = 7.40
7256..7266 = 7.40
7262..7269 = 7.34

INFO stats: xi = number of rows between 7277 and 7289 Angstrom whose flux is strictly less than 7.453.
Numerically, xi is 4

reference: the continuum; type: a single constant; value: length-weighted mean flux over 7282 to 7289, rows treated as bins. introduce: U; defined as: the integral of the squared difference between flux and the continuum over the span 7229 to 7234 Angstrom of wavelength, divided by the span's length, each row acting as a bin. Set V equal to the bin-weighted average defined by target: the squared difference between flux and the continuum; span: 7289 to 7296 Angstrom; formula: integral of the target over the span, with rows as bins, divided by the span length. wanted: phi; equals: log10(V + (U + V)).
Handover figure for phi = -0.7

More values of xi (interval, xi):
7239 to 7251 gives 5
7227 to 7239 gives 2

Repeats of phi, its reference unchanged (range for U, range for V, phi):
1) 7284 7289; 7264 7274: -1.8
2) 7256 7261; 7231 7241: -2.4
